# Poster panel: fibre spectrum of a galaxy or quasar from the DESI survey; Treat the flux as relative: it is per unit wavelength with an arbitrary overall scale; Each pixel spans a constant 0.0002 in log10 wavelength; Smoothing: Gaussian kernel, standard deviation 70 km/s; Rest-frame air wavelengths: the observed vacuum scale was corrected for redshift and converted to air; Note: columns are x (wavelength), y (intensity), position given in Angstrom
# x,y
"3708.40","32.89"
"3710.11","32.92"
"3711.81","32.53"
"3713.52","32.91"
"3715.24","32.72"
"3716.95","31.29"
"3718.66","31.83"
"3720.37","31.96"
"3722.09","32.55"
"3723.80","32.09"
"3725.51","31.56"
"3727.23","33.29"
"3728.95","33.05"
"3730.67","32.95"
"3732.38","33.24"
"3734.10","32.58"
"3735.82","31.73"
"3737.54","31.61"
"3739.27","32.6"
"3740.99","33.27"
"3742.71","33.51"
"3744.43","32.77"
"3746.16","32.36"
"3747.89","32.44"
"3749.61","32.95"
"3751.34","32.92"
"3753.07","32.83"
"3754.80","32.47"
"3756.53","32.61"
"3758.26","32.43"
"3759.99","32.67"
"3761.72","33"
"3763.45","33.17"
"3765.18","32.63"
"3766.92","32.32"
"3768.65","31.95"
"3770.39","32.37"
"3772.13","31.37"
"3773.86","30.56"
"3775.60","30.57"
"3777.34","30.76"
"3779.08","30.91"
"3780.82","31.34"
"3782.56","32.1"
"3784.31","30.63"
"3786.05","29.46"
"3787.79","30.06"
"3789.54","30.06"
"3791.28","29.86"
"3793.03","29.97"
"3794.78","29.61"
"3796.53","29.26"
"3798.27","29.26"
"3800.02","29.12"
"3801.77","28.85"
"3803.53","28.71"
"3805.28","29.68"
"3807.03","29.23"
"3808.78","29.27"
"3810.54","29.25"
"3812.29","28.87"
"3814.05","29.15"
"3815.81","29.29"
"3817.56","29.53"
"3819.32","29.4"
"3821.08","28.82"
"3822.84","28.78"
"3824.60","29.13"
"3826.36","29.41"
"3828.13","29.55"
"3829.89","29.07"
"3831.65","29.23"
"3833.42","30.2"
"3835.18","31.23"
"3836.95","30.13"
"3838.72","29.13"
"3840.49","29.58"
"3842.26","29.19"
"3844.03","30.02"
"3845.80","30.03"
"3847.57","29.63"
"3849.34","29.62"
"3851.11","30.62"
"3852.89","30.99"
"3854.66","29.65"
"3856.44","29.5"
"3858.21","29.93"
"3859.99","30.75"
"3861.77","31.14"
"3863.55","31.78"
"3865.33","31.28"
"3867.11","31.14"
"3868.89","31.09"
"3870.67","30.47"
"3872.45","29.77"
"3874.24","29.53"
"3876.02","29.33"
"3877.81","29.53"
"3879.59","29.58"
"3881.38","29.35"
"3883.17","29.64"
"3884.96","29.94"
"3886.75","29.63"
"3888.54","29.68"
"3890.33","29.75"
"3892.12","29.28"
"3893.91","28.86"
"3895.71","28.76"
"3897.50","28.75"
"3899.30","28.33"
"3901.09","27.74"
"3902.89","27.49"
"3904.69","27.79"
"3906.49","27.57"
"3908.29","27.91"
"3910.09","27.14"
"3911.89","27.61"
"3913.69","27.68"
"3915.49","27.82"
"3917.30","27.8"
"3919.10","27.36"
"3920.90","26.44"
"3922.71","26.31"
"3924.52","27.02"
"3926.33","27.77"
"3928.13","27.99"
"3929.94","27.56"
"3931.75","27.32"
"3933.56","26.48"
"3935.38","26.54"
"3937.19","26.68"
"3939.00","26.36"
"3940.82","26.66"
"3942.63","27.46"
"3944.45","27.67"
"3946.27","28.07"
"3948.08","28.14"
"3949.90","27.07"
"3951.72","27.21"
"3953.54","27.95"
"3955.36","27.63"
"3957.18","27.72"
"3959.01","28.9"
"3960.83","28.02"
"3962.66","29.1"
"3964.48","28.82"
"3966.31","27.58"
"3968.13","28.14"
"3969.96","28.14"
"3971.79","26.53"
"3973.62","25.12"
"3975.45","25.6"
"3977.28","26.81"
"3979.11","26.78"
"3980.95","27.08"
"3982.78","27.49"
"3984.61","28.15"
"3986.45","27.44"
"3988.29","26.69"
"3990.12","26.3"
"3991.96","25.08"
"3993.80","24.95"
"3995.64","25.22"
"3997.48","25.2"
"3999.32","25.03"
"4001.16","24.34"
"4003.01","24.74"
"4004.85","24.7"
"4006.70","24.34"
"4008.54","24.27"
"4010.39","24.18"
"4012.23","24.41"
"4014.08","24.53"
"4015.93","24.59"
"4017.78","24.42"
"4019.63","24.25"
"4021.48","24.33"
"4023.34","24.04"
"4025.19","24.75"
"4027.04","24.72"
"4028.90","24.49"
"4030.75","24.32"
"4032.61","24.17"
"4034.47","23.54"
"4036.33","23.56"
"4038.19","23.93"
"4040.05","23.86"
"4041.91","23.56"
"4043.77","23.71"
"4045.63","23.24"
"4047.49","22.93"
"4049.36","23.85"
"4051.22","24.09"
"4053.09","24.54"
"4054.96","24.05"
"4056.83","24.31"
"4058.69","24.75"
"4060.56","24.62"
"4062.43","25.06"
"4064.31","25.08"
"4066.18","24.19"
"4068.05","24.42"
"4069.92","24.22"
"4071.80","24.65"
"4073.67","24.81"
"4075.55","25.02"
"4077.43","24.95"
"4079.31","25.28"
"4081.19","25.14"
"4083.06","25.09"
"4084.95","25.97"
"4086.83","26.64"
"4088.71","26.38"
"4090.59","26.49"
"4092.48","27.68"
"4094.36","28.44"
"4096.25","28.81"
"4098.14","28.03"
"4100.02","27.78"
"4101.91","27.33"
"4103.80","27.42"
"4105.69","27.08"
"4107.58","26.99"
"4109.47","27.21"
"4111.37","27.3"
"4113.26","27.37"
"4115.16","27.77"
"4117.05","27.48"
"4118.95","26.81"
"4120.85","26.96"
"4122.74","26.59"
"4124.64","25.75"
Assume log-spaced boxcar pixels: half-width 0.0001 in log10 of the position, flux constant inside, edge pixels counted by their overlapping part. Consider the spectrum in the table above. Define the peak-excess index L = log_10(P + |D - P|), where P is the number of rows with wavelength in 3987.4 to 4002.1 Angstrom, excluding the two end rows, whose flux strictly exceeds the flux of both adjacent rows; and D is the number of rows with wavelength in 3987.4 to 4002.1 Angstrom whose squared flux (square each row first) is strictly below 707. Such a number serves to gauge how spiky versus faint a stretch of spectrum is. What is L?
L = 0.85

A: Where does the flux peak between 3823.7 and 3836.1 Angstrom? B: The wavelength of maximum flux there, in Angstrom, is 3835.18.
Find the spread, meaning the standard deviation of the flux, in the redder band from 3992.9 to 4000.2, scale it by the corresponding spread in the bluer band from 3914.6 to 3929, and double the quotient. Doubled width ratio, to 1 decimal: 0.4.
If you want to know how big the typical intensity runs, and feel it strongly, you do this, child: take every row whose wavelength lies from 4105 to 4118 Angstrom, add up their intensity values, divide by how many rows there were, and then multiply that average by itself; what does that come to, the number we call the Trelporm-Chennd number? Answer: 746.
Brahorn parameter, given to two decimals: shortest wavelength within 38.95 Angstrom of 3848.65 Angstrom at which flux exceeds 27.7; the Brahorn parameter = 3810.54 Angstrom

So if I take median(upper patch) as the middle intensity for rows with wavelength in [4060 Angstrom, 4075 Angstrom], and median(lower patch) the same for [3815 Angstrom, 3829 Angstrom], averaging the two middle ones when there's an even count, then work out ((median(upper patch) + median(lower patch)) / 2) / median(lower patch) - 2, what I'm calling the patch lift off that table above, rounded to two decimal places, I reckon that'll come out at -1.08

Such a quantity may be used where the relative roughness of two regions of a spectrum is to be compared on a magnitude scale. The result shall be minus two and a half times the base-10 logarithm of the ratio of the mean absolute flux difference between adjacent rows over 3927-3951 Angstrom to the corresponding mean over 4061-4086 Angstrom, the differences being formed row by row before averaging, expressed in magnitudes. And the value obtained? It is -0.3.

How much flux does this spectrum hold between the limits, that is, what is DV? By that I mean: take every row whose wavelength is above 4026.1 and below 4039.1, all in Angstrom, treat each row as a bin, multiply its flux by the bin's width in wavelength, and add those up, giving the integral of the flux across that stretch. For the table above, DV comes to 313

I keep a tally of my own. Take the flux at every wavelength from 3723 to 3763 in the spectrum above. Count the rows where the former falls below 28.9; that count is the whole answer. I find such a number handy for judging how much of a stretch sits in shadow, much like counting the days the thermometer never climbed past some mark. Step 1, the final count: 0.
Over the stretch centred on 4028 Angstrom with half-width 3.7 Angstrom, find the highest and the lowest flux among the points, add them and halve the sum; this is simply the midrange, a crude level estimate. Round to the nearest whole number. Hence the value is 25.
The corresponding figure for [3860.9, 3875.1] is 31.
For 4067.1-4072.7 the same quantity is 24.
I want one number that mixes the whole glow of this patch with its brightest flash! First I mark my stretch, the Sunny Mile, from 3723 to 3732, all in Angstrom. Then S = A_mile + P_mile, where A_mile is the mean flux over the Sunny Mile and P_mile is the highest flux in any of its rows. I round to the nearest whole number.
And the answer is 66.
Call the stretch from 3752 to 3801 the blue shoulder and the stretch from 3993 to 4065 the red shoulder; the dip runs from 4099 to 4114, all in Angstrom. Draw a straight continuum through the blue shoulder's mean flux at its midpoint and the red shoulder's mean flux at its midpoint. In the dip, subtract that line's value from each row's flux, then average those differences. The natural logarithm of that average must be 1.6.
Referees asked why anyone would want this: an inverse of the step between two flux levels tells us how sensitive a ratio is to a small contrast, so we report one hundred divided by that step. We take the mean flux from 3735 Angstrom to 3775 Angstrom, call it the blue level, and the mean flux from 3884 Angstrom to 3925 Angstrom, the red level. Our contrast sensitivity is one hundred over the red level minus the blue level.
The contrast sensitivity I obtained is -23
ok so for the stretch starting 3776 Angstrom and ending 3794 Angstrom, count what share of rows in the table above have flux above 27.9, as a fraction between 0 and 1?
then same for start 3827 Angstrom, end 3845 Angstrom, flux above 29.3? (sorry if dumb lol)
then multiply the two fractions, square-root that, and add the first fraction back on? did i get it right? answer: 1.77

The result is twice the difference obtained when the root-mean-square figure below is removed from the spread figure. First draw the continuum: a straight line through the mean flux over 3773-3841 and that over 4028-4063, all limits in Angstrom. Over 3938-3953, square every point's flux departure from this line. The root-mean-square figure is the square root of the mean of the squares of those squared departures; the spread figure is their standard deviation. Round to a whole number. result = -1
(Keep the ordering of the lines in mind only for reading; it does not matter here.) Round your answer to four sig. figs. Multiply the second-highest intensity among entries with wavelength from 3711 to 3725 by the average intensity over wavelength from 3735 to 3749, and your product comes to 1065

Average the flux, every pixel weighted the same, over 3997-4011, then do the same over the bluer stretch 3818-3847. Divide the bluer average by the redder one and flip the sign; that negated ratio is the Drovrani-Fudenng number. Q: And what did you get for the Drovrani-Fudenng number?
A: -1.20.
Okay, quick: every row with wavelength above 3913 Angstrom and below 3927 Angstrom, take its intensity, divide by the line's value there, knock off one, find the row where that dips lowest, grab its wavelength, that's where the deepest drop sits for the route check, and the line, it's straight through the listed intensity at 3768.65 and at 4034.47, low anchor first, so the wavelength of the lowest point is 3922.71 Angstrom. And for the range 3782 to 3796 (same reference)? 3786.05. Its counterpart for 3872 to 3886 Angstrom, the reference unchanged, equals 3876.02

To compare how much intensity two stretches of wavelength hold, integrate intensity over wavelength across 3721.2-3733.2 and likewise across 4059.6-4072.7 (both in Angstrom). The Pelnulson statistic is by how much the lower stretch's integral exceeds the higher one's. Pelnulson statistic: 70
